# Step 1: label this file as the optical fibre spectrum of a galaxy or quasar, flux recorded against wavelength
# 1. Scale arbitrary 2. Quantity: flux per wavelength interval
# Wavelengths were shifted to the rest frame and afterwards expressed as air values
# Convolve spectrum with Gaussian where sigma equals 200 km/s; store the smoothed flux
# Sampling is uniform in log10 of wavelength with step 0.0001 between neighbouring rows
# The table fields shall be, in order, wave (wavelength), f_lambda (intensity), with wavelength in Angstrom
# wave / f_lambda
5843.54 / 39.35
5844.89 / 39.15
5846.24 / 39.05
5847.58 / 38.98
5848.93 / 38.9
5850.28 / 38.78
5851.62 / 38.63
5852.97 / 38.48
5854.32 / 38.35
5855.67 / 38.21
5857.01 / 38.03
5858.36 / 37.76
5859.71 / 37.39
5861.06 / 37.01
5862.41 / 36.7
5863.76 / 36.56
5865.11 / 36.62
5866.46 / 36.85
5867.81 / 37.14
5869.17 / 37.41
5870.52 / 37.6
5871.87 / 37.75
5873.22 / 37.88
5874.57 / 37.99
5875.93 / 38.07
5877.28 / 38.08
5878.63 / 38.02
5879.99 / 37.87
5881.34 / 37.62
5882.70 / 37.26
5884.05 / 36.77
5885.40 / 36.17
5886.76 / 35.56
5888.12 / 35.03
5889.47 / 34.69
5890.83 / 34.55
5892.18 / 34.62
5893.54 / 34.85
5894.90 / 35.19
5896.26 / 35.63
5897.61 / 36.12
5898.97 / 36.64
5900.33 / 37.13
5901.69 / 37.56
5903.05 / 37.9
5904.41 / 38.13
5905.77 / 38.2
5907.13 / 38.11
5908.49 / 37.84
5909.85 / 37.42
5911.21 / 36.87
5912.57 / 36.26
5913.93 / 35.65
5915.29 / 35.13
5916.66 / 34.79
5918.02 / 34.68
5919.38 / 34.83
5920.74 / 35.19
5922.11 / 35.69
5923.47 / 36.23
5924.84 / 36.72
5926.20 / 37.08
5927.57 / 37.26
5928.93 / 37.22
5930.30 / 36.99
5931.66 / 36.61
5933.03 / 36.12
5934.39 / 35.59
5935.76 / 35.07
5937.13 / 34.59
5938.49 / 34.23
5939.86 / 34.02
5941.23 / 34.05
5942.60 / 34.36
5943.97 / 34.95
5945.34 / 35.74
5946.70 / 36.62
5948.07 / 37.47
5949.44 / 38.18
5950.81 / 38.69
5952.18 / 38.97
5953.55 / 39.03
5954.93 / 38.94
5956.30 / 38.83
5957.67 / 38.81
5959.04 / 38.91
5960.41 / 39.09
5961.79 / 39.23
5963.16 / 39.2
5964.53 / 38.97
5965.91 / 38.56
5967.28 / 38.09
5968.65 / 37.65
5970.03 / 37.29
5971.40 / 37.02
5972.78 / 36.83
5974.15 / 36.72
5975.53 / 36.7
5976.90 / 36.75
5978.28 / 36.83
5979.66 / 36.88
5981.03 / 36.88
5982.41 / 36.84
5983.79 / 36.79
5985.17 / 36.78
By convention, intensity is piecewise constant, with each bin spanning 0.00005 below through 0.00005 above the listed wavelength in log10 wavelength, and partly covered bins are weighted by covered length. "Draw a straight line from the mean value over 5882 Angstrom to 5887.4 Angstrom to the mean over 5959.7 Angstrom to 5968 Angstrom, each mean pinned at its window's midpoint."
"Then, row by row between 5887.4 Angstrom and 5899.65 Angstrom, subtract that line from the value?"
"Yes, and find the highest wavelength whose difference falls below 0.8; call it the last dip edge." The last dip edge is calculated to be 5898.97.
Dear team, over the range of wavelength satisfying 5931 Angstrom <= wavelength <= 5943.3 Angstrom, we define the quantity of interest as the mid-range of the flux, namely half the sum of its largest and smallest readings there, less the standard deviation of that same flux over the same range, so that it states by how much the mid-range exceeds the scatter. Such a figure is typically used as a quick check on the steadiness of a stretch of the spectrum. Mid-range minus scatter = 34.4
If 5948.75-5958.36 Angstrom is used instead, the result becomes 38.3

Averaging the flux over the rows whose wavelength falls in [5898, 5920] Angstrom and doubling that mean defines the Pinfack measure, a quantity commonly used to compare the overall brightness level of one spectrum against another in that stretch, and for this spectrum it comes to 73.4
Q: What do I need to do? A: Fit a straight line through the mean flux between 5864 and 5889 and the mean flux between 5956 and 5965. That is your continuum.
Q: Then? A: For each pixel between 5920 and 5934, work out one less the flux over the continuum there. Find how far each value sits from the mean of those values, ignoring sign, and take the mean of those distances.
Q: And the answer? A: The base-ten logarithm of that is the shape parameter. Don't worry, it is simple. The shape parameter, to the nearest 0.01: -1.86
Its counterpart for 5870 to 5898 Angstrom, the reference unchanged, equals -1.43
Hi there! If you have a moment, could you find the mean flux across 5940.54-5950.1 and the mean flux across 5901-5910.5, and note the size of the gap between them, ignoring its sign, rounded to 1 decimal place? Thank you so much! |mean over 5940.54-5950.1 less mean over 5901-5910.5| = 2.0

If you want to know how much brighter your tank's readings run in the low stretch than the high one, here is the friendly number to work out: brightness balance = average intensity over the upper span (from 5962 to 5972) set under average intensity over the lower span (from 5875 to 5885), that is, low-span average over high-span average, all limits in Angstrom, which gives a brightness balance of 0.99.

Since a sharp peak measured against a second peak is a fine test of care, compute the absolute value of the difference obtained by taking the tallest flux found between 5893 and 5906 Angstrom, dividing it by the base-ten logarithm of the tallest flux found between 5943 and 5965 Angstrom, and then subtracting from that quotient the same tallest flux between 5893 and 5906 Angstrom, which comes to 14.2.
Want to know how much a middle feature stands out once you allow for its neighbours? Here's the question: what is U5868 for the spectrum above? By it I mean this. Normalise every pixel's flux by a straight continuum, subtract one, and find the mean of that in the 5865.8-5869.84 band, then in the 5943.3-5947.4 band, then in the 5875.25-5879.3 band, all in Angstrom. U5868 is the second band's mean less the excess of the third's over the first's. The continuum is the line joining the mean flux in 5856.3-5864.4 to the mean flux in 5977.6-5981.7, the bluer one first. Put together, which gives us -0.06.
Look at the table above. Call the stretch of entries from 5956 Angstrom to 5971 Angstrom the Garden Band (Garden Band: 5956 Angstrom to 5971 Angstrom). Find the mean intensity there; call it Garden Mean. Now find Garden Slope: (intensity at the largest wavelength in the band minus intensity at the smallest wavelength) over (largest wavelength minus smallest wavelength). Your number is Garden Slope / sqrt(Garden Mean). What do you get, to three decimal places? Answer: -0.018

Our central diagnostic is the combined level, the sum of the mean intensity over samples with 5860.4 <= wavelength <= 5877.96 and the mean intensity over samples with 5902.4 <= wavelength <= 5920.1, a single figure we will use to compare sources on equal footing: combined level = 74.0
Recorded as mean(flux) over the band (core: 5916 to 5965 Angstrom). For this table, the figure 36.7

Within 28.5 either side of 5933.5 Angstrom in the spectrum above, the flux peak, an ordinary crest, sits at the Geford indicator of 5961.79 Angstrom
